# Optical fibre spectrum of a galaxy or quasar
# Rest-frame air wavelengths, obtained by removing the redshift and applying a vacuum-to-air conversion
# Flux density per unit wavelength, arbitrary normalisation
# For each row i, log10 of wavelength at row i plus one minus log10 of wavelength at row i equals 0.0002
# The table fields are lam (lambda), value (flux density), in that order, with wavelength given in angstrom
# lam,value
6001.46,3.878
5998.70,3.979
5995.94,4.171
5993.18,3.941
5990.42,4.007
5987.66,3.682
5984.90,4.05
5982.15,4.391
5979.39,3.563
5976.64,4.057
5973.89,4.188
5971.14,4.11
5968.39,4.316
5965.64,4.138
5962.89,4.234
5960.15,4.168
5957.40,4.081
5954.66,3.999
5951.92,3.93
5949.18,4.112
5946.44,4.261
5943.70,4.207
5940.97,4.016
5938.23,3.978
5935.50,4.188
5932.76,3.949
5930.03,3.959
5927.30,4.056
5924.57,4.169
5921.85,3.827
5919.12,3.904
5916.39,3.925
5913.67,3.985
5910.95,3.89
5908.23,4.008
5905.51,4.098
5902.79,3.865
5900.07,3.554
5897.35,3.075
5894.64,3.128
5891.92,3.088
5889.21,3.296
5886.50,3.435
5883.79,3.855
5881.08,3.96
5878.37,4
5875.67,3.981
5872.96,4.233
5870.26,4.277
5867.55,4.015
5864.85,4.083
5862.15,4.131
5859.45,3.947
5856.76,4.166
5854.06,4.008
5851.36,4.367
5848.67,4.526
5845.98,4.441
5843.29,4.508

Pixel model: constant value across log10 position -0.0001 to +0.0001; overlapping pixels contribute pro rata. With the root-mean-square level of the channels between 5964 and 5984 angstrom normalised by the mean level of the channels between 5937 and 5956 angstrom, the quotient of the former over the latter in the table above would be 1.01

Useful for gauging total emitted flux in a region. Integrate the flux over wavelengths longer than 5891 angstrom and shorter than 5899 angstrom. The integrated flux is 25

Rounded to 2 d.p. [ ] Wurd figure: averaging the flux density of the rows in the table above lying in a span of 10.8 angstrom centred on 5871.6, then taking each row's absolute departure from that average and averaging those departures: 0.13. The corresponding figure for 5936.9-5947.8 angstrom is 0.12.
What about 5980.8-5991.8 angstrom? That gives 0.19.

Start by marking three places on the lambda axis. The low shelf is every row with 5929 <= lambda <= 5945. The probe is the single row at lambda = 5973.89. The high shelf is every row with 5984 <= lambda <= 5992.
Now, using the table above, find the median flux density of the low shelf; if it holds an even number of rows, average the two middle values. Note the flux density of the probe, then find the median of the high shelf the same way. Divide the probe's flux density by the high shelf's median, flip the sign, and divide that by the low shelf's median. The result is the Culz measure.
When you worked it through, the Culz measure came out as -0.261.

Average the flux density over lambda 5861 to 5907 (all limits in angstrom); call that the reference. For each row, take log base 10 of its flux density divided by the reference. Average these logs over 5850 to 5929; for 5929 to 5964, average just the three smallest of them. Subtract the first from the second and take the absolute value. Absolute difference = 0.010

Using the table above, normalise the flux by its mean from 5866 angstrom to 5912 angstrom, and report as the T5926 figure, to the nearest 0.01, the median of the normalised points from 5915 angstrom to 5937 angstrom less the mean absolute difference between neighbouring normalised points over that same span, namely 1.02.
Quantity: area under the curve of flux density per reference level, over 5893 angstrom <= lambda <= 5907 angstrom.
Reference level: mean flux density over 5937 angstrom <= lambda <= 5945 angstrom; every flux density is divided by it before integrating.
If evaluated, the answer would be 12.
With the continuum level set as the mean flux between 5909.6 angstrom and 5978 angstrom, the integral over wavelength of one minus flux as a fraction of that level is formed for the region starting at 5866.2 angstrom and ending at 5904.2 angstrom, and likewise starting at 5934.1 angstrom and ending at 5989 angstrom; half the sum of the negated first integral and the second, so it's -1.8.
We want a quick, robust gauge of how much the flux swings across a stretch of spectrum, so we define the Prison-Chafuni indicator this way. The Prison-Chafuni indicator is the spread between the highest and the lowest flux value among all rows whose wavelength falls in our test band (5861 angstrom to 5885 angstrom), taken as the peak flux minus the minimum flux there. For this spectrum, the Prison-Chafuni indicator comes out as 0.42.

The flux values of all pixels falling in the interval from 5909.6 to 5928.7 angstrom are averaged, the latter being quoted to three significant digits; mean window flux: 3.97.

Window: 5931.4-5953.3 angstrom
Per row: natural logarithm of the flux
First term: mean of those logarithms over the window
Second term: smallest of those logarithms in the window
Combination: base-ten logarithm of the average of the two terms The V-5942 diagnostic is 0.142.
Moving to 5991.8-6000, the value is 0.141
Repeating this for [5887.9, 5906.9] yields 0.071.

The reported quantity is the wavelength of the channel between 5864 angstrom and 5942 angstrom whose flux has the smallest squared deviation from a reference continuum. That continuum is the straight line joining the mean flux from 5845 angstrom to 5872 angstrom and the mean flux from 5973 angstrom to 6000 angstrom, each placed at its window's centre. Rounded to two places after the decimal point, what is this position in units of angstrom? 5905.51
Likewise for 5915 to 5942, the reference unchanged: 5927.30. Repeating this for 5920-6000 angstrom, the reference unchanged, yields 5998.70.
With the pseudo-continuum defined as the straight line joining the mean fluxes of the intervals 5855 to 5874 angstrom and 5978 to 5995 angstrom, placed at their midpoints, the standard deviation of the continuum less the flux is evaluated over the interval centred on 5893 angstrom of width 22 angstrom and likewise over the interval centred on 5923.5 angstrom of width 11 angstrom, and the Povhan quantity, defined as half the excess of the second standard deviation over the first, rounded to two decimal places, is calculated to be -0.08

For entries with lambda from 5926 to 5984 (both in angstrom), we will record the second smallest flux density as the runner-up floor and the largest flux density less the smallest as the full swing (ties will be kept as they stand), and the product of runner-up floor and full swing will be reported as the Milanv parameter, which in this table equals 3.3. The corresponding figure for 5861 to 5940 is 3.7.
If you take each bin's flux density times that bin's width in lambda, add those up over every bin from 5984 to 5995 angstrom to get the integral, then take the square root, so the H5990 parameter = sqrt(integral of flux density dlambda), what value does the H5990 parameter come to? 6.6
